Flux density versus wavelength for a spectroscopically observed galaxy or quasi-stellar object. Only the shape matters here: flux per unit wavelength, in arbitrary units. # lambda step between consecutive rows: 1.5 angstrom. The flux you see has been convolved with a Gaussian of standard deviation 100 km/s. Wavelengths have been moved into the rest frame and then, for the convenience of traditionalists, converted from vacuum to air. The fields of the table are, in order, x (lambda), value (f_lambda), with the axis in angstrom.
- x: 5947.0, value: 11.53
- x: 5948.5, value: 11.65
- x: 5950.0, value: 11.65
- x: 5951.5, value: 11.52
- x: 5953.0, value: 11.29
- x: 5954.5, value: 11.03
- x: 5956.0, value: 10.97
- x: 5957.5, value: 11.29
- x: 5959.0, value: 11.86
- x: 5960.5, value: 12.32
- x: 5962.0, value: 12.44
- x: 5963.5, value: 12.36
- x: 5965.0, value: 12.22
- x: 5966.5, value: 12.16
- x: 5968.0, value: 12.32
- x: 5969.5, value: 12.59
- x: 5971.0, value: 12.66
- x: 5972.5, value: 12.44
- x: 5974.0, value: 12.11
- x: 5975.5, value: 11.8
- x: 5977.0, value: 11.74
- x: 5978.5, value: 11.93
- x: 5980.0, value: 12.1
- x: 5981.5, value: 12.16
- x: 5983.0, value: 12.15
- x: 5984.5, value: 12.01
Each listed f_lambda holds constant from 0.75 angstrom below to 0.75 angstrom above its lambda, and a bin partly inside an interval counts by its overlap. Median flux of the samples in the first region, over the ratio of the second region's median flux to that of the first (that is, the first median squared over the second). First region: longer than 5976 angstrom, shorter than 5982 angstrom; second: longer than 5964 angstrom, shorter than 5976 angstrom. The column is 11.8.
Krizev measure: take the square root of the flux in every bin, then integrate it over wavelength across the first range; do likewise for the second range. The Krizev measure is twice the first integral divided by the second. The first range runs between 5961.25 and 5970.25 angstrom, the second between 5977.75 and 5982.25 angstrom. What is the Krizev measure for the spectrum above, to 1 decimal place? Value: 4.0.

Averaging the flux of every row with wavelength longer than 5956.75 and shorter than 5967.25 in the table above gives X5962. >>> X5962 12.1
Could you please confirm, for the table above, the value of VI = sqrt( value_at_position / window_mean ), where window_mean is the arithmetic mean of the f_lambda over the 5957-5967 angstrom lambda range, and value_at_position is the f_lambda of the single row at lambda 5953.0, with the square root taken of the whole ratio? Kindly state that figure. 0.97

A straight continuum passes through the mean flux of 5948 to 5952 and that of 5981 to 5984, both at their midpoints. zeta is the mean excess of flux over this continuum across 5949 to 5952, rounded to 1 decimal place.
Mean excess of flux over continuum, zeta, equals 0.0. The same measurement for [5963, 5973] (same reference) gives 0.5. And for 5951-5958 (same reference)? -0.5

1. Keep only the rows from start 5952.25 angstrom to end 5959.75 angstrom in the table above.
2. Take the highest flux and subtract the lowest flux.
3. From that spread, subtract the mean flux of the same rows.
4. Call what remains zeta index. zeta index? -10.4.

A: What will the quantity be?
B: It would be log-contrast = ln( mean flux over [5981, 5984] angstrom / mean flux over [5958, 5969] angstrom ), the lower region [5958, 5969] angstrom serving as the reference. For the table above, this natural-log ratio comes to -0.007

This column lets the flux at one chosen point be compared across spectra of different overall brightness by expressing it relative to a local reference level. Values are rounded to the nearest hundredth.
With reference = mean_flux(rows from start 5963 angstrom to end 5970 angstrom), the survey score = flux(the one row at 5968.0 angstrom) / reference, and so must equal 1.00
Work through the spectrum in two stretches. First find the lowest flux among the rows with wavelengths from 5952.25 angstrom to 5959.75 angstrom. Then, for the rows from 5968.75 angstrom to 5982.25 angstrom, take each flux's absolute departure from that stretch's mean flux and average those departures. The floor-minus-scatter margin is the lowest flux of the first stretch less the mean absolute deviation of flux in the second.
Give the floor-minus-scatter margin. 10.7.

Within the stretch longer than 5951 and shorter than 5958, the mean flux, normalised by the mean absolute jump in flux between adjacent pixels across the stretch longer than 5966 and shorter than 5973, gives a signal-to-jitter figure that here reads 62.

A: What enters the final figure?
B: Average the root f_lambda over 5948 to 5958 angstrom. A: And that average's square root 1.835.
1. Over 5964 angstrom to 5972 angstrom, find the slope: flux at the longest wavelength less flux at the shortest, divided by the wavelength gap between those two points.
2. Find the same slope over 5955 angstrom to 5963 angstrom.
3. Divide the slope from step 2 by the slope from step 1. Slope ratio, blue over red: 3.3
